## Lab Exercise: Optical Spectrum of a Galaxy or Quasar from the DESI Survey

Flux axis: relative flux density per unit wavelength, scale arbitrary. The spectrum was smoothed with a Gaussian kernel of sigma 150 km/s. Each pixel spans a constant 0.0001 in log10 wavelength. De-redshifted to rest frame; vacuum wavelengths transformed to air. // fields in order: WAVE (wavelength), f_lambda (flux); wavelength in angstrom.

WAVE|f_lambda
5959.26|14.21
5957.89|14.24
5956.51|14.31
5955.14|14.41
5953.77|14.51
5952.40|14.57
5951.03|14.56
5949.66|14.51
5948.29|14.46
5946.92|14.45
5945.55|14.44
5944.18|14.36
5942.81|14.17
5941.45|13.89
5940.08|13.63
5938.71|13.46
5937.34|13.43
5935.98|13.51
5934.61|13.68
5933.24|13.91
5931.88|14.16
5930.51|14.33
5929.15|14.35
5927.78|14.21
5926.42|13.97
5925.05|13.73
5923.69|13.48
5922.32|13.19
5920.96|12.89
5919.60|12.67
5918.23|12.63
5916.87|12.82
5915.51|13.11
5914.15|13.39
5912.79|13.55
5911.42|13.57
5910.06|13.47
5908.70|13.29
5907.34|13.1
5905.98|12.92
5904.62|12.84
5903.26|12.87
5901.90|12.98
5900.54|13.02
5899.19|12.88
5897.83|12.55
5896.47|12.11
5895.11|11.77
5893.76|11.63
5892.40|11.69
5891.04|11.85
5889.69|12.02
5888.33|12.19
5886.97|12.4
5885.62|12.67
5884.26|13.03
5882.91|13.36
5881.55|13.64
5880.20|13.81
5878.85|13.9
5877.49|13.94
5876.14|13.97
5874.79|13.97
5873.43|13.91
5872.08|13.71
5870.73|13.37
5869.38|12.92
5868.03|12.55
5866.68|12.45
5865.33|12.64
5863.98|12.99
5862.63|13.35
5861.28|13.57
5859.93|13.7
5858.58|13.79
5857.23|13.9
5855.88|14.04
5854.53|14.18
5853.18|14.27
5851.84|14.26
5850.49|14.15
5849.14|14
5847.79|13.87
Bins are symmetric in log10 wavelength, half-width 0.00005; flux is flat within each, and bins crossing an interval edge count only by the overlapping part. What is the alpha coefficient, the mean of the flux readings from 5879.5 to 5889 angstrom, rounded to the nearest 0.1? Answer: 13.0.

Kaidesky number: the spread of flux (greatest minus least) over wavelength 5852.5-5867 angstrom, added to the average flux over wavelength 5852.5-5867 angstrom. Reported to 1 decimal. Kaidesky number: 15.4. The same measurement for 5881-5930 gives 15.7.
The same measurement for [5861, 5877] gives 14.8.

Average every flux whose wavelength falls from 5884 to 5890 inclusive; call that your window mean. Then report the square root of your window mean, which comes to 3.53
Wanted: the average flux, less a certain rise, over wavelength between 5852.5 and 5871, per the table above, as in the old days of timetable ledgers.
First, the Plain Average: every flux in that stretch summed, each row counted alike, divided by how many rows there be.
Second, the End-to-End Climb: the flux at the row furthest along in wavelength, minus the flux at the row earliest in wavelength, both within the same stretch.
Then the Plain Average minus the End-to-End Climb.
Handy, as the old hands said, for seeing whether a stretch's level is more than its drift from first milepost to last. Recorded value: 14.3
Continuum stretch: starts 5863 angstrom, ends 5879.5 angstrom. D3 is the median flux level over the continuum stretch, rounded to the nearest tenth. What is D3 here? 13.5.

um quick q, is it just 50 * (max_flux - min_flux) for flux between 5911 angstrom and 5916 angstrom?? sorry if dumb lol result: 23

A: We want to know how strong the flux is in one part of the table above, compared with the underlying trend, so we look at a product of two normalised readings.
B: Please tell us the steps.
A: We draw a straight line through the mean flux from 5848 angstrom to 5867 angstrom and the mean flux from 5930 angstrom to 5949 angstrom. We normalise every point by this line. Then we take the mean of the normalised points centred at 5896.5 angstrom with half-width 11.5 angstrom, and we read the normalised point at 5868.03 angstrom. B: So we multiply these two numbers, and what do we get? 0.82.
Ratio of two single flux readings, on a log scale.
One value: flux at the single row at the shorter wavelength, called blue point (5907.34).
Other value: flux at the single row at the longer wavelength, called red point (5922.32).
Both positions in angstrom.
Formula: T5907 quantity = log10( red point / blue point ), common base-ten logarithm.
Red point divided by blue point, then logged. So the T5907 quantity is 0.00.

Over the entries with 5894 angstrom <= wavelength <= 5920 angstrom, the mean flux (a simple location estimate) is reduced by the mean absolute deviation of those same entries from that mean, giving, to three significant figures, 12.6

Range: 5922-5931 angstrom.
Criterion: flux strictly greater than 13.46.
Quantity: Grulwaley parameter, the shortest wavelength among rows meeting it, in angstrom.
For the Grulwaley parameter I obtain 5923.69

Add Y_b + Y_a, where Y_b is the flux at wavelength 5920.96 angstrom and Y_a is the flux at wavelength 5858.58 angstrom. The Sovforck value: 26.7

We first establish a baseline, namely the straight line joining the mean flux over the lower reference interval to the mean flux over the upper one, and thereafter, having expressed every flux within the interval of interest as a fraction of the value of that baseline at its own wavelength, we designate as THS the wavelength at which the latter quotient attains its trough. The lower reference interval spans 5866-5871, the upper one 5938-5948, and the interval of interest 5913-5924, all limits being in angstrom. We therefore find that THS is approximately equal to 5918.23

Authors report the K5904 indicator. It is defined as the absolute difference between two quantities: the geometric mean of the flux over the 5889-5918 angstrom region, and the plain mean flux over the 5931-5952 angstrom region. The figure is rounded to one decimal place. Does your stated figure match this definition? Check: 1.3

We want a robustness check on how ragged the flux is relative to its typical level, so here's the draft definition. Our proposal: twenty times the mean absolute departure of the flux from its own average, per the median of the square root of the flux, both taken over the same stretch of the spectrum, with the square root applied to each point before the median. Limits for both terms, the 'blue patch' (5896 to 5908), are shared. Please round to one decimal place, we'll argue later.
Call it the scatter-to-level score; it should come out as 1.2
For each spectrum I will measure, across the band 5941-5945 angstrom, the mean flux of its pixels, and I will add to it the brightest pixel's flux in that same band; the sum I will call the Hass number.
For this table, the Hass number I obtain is 28.5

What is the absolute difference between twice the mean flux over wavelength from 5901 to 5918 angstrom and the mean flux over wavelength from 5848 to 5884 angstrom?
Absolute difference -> 12.7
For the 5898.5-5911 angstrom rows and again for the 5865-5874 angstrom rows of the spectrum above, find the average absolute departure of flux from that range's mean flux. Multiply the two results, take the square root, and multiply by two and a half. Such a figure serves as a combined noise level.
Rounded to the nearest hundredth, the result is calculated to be 0.72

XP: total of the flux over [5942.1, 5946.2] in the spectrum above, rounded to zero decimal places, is 43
